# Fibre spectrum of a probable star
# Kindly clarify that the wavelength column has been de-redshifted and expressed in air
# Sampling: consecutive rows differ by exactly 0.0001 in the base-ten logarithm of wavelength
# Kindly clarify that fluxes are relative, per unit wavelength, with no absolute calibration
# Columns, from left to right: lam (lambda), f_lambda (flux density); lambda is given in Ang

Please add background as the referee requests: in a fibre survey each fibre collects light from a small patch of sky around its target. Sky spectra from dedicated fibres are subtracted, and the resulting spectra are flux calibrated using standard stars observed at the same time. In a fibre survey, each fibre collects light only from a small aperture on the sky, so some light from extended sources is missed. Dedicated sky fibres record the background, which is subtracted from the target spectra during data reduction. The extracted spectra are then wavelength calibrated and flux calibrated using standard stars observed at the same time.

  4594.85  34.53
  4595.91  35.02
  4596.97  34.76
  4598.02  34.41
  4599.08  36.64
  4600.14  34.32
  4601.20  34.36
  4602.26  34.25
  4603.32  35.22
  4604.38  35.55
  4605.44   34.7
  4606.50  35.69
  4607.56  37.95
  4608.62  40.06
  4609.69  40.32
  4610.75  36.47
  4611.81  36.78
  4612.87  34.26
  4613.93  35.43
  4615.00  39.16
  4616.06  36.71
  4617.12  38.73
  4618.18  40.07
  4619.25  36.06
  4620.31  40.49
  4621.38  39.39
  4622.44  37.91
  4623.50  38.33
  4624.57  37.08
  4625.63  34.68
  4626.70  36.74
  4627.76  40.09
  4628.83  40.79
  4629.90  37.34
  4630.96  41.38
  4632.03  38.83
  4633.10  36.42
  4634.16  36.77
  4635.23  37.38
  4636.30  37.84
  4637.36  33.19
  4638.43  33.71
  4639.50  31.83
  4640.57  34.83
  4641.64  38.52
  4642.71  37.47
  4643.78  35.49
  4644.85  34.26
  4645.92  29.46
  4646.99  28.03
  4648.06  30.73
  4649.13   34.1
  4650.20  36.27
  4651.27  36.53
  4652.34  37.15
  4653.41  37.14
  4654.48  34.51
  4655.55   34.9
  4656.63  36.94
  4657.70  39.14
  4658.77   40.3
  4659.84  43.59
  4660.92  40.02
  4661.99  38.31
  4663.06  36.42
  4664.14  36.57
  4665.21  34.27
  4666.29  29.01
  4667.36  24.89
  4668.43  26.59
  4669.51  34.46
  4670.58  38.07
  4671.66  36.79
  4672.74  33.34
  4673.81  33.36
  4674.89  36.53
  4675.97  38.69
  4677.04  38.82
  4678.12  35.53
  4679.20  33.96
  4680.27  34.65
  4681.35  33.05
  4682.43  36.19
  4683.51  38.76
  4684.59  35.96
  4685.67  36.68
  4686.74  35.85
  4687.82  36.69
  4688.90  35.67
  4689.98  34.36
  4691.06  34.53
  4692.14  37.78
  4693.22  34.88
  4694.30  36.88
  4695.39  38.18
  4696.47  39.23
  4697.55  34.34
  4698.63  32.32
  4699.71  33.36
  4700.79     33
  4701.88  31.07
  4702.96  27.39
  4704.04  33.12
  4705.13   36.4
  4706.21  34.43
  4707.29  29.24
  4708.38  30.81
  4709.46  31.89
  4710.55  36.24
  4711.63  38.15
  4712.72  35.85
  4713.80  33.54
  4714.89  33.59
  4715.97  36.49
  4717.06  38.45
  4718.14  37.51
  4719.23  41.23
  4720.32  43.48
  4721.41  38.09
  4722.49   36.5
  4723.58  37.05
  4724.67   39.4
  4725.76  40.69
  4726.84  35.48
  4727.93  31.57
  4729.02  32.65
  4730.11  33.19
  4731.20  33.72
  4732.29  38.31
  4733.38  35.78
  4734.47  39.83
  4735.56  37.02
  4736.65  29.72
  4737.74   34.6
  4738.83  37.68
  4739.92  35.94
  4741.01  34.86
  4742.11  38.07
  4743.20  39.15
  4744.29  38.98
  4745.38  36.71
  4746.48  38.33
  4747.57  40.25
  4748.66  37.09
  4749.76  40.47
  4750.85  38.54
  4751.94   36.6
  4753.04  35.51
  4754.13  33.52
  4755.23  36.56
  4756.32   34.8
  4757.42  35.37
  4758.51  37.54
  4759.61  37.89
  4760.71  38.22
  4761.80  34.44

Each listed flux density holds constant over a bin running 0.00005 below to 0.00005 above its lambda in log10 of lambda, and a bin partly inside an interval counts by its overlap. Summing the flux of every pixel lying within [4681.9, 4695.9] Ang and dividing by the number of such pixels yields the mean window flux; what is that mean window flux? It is 36.3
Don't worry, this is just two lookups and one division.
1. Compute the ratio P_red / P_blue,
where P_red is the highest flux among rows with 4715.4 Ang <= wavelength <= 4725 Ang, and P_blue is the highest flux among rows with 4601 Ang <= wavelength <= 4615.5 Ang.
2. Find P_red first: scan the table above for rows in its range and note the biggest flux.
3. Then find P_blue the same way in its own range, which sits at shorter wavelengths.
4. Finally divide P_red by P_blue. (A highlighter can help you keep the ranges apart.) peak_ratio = 1.08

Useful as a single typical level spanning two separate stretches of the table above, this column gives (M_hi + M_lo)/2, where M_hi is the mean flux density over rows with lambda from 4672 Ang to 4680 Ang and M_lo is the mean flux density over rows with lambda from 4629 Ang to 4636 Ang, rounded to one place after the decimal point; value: 36.9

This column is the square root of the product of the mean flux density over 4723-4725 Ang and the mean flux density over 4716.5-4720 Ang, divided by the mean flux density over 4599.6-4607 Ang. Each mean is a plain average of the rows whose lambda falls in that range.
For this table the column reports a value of 1.108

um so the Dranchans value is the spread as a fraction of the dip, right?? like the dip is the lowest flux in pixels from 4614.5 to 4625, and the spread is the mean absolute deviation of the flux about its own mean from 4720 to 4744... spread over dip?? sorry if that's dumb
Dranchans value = 0.069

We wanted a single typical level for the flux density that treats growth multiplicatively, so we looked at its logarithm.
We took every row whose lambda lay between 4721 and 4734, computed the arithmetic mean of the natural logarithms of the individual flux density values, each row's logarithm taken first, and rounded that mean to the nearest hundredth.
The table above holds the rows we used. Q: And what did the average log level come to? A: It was 3.58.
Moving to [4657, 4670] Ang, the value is 3.55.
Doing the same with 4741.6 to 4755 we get 3.63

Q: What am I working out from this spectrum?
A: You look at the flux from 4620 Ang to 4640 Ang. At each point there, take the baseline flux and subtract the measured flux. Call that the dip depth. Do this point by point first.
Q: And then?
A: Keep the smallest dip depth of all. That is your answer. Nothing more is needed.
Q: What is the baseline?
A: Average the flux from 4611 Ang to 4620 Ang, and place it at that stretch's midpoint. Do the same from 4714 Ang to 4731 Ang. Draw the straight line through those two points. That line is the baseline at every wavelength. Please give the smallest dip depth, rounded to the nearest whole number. -4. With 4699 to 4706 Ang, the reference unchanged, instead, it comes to 1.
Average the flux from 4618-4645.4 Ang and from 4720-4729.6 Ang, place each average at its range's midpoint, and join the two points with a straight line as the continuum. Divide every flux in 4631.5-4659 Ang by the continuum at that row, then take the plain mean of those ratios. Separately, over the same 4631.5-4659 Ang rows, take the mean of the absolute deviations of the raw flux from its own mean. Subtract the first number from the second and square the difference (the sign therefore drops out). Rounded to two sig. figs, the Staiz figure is 1.9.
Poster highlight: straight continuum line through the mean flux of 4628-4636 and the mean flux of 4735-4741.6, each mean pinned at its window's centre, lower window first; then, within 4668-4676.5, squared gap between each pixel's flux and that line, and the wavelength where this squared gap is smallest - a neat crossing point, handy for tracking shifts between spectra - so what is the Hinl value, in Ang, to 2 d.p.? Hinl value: 4671.66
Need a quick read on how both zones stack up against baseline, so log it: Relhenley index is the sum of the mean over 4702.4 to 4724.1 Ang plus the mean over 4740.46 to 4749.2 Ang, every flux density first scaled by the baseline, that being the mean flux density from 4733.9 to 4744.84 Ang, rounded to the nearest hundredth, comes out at 2.01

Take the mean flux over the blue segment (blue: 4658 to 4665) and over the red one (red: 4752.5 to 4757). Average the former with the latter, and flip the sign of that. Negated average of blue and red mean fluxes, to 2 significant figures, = -37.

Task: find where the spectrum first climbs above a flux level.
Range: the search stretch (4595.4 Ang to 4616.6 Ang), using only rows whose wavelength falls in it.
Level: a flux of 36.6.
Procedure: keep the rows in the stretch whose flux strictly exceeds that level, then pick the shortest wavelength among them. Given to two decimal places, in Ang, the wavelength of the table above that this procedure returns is 4599.08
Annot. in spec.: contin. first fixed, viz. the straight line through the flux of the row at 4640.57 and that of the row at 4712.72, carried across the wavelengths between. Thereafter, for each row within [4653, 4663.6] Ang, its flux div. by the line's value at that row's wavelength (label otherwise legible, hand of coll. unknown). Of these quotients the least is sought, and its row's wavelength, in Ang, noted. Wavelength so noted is 4654.48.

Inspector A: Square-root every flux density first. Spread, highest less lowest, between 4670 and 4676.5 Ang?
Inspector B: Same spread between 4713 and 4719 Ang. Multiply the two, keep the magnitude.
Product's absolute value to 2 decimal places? 0.18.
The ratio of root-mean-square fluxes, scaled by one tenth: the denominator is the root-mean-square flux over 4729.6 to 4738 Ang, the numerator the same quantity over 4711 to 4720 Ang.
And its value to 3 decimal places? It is 0.104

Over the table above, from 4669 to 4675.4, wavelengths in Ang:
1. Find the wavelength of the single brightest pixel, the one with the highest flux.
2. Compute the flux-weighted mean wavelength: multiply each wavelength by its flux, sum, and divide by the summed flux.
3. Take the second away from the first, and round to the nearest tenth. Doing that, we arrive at -1.6 Ang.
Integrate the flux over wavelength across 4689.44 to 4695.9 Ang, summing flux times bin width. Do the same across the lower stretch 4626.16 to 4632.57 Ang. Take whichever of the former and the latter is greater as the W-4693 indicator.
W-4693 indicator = 251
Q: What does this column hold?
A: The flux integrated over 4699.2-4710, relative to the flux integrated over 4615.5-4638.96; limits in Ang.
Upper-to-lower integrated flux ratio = 0.4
